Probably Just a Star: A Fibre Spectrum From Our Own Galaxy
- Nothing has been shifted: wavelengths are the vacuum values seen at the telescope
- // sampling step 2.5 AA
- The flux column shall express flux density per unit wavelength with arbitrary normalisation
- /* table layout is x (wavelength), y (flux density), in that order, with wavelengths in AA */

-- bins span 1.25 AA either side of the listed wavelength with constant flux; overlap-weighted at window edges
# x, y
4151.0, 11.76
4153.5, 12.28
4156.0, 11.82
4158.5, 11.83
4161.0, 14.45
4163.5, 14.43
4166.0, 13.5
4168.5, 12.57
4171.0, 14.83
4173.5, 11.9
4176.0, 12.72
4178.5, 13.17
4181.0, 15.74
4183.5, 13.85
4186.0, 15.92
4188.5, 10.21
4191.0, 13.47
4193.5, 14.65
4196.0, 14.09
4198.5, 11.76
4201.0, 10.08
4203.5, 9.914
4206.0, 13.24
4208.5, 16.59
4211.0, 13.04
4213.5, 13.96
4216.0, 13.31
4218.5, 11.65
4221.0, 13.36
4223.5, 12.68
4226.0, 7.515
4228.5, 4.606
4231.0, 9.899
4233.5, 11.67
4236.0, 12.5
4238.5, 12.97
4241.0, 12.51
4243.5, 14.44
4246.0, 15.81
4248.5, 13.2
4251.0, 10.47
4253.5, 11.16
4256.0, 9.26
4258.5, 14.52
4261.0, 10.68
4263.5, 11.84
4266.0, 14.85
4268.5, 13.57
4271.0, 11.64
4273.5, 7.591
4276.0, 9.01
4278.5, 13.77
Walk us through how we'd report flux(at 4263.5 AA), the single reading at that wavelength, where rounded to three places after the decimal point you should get 11.840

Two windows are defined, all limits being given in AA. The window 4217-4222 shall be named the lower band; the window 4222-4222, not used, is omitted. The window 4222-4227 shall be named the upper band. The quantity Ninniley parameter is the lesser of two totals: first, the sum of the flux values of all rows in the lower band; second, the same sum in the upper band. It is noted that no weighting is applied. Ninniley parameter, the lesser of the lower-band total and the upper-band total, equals 20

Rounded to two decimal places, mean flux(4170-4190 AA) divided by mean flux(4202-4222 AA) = 1.03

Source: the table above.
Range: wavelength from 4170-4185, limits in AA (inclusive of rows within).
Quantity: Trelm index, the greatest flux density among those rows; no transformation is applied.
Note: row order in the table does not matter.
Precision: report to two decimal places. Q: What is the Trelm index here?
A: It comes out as 15.74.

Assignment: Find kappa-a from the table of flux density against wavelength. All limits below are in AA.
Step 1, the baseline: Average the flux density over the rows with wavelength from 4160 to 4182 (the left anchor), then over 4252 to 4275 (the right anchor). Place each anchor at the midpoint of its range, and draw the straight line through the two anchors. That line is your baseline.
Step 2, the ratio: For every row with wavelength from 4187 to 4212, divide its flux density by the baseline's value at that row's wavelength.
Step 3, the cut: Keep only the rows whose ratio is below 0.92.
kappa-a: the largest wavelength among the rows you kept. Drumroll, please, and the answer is 4203.5 AA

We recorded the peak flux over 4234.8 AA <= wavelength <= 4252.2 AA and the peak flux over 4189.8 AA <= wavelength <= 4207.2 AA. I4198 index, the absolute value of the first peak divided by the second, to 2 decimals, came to 1.08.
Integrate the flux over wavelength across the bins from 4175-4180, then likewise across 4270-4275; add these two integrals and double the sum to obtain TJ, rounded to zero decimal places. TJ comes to 226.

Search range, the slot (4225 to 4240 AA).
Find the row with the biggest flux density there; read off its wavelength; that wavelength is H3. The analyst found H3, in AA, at 4238.5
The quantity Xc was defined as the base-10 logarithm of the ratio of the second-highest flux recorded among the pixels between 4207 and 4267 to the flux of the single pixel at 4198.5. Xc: 0.13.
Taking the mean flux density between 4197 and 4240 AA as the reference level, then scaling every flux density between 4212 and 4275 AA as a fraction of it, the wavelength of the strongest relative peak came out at 4246.0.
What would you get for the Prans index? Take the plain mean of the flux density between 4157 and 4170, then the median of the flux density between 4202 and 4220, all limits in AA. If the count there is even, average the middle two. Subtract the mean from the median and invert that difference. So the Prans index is -9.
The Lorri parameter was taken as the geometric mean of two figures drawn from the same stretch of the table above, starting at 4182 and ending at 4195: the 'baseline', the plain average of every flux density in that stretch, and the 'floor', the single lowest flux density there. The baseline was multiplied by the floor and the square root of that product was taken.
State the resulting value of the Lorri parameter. 11.8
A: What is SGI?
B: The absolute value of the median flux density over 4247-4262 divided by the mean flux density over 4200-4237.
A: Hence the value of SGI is 0.94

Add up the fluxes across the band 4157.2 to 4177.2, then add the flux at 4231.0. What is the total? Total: 116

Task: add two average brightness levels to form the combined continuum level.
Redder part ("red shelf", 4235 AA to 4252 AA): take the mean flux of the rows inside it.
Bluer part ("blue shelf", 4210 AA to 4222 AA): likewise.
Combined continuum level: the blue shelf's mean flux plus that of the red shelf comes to 26.2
